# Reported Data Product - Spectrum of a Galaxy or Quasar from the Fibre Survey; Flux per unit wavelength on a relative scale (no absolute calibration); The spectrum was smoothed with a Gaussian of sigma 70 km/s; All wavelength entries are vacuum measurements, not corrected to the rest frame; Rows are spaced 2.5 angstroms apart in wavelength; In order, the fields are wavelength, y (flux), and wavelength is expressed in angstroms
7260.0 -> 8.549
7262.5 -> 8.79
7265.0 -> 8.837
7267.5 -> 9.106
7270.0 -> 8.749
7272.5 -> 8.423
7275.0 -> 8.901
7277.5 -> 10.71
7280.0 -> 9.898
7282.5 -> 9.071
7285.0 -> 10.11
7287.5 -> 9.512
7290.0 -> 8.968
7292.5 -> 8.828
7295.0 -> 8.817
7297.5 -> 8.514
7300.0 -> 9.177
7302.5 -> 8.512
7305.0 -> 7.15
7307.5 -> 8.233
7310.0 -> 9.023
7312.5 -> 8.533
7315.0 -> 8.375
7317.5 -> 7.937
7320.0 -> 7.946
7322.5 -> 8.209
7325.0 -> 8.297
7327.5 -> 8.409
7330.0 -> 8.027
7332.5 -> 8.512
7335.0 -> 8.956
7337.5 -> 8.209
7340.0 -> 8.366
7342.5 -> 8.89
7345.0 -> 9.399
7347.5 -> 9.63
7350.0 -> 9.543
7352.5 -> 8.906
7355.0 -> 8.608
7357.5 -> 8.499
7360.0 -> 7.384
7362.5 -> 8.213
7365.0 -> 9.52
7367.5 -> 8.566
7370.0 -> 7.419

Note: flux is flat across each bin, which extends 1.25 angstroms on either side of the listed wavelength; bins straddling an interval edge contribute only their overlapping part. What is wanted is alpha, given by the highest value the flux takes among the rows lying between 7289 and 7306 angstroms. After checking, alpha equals 9.177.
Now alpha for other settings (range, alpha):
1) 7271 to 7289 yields 10.71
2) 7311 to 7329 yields 8.533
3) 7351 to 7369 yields 9.52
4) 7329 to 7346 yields 9.399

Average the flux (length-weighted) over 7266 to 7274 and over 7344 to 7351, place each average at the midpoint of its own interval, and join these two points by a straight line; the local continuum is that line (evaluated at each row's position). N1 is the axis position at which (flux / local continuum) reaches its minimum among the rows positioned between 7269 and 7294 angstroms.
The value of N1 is 7272.5 angstroms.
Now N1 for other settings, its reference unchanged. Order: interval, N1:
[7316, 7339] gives 7330.0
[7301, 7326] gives 7305.0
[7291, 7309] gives 7305.0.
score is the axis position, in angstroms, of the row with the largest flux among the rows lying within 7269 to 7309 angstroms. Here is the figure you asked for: 7277.5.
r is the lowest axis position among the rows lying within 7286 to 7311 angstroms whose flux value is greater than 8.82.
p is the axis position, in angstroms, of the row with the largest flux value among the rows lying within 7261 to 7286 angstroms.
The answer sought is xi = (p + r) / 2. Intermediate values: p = 7277.5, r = 7287.5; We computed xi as 7282.5 angstroms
